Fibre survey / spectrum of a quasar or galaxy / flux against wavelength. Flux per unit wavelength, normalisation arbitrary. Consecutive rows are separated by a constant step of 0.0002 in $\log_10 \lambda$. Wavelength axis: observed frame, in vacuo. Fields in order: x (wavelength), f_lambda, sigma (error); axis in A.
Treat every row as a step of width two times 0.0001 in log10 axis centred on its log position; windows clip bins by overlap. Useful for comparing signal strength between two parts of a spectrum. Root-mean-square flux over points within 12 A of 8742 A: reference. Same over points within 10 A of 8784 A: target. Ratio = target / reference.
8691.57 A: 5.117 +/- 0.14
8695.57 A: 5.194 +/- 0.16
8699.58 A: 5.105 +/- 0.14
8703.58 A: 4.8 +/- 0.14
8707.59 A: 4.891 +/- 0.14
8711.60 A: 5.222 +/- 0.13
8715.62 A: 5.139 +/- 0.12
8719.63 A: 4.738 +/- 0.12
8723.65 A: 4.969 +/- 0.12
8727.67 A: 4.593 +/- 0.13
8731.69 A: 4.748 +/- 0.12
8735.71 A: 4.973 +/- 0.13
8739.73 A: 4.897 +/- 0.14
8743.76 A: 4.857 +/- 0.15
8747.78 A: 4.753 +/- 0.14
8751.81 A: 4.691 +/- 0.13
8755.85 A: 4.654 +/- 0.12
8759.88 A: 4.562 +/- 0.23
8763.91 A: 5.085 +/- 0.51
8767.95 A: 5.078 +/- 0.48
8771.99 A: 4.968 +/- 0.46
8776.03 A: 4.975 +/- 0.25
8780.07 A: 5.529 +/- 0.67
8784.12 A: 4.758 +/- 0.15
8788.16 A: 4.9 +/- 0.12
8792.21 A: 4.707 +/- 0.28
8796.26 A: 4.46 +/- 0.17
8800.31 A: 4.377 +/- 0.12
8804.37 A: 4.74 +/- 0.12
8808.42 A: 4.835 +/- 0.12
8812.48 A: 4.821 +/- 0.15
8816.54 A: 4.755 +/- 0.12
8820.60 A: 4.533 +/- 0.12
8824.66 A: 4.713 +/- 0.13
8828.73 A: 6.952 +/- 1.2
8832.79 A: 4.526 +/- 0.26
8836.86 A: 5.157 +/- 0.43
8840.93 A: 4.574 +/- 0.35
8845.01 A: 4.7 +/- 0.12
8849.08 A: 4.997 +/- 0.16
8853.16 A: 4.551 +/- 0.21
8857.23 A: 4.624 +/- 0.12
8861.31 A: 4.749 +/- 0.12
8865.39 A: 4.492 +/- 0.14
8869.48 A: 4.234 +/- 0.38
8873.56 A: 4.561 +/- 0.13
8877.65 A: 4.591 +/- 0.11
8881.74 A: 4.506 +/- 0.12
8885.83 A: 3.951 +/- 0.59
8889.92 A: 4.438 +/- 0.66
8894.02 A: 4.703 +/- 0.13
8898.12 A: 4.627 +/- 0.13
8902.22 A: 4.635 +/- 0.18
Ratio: 1.03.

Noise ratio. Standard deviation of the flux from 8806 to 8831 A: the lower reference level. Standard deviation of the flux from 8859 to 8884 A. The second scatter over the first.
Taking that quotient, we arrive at 0.18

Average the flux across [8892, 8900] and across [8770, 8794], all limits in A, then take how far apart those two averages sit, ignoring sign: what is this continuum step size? 0.31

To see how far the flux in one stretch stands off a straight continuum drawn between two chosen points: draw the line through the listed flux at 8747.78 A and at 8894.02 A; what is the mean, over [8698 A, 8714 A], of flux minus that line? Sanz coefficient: 0.24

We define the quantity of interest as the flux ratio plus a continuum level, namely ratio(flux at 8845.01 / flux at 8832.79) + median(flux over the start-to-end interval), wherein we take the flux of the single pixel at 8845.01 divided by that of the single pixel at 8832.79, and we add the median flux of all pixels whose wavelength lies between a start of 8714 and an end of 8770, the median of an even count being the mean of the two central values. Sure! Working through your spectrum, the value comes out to 5.84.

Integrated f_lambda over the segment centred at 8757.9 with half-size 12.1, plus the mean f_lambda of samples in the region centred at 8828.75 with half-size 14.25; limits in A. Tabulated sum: 121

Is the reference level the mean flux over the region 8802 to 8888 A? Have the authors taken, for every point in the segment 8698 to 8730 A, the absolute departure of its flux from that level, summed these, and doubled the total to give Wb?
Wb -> 3.7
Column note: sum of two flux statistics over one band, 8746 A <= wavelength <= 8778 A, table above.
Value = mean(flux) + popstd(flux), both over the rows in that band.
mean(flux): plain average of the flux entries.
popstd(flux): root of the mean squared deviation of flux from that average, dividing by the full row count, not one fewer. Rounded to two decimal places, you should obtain 5.04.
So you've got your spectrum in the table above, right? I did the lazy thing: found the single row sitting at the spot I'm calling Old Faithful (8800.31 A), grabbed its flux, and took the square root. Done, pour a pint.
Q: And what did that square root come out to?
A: 2.09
